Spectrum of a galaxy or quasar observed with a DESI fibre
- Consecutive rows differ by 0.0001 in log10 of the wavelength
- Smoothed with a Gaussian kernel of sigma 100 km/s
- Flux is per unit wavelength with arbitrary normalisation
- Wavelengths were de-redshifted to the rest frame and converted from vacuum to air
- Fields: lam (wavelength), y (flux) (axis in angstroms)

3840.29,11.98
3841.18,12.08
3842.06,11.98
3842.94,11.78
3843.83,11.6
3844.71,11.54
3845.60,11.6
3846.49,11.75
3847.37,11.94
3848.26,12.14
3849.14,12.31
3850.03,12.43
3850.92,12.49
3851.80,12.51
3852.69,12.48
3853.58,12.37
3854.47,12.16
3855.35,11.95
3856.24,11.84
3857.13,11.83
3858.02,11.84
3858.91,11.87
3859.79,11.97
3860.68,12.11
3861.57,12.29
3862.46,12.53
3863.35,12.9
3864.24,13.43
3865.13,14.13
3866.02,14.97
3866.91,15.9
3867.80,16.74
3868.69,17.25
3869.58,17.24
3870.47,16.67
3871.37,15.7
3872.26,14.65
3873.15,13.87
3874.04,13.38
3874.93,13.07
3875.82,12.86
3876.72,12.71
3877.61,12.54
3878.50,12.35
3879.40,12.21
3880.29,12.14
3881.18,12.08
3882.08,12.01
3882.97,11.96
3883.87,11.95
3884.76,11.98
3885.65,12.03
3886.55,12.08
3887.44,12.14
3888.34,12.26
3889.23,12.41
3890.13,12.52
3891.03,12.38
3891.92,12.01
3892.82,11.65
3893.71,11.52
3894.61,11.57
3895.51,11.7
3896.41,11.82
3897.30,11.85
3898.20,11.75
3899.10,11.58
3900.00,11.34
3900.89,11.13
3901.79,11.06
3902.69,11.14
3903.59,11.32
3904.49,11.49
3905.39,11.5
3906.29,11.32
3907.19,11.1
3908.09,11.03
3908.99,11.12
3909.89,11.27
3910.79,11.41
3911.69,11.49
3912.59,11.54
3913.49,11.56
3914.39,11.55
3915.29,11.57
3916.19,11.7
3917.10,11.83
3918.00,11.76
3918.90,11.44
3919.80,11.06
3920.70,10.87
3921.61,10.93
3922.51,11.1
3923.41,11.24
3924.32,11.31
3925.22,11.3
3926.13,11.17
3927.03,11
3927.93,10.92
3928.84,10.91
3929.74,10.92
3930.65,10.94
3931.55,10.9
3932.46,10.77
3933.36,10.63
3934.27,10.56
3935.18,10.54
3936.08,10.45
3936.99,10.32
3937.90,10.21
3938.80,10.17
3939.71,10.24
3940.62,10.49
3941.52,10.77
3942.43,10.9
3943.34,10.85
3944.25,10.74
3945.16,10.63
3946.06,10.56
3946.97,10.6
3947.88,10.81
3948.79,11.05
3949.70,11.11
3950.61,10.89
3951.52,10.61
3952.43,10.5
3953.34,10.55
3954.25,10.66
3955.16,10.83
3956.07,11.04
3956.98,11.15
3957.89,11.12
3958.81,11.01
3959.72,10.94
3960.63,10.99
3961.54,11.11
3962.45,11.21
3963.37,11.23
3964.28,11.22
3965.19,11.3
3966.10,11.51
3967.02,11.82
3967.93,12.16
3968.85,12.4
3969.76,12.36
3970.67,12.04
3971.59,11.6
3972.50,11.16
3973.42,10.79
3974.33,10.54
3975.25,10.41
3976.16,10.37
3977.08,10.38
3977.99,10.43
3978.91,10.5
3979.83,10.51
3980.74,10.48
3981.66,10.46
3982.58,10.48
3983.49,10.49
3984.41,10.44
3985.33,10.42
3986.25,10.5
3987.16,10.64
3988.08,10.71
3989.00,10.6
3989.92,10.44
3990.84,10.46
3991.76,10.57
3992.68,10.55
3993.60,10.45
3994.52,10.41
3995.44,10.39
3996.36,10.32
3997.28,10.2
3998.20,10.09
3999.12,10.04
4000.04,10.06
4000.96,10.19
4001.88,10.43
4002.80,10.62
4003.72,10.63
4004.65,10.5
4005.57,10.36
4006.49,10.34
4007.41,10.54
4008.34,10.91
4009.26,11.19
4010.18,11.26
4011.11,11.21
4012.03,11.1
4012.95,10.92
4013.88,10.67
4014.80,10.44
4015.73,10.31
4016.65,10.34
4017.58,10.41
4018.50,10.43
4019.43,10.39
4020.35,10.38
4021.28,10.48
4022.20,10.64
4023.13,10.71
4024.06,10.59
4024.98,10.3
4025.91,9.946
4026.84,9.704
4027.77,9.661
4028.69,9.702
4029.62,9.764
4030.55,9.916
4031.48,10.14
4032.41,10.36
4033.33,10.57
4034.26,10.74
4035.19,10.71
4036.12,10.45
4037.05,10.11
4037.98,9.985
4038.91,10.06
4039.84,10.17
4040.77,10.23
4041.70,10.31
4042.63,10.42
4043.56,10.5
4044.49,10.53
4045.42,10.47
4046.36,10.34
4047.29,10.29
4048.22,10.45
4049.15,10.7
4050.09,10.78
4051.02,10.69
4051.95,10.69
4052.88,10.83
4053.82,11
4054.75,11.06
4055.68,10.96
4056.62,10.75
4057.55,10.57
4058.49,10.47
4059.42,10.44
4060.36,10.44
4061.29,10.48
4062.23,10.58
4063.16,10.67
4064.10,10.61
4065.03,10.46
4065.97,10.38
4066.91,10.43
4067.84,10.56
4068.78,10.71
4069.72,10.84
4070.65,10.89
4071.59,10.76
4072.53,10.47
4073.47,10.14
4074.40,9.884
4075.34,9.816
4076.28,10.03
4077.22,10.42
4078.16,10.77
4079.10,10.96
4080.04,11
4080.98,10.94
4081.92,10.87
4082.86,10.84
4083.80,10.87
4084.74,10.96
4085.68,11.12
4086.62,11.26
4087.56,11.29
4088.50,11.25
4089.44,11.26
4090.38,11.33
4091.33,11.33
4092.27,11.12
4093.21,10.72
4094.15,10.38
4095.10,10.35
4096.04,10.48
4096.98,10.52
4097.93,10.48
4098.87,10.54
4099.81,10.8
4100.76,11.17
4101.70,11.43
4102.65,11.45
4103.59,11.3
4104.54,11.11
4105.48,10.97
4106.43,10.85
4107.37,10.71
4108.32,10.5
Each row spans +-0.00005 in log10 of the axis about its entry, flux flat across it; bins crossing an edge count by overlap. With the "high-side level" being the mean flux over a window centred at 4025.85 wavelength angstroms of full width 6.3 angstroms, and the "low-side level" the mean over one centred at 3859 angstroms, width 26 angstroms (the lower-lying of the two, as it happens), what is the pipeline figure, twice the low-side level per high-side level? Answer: 2.64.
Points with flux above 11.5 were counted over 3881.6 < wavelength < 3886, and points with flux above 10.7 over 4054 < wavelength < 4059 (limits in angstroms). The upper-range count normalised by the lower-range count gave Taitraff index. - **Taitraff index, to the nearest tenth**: 0.6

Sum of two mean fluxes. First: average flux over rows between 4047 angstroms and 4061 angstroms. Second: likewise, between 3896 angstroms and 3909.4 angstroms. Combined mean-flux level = 22.0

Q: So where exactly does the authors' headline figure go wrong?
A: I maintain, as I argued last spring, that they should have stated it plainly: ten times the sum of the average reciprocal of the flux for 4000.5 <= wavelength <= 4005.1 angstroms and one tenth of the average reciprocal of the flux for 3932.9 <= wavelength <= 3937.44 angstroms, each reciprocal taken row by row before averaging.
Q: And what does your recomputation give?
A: 1.05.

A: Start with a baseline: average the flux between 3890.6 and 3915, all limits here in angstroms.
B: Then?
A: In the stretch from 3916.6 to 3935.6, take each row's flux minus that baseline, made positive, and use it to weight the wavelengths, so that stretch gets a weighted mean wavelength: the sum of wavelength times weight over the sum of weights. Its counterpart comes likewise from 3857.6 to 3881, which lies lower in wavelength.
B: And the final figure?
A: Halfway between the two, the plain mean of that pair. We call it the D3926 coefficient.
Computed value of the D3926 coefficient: 3898.8 angstroms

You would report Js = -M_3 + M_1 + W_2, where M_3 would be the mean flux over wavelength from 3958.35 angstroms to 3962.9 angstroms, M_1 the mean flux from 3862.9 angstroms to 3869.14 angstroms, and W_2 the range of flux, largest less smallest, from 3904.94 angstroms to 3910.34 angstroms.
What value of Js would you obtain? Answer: 4.5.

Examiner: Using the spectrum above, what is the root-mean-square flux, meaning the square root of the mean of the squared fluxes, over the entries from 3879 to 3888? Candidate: 12.1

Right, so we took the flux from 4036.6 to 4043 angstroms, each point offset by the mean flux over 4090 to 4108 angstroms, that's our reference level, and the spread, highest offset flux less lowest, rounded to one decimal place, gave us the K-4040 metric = 0.4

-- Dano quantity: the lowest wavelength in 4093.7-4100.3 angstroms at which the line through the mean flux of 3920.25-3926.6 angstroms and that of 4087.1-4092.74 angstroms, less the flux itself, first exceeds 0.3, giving 4094.15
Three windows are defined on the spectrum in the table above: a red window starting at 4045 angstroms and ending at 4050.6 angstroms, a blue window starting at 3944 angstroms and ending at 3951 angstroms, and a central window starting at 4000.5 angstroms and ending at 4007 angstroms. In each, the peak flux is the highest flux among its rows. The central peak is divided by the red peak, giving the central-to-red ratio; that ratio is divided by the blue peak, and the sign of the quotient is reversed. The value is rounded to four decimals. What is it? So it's -0.0888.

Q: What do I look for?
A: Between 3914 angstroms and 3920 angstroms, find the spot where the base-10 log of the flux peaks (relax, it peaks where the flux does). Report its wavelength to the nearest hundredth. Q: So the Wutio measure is 3917.10 angstroms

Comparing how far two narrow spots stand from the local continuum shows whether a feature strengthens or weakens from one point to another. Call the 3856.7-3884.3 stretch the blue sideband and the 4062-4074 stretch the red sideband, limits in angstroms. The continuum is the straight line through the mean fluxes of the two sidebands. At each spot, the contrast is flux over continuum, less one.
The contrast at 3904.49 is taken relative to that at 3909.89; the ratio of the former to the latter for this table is 0.91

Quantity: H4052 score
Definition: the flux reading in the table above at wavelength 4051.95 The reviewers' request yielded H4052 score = 10.69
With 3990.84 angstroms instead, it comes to 10.46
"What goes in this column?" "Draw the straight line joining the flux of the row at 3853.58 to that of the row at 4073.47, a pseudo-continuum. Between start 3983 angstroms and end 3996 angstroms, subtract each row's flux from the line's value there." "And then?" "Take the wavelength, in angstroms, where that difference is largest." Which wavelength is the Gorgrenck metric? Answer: 3985.33 angstroms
